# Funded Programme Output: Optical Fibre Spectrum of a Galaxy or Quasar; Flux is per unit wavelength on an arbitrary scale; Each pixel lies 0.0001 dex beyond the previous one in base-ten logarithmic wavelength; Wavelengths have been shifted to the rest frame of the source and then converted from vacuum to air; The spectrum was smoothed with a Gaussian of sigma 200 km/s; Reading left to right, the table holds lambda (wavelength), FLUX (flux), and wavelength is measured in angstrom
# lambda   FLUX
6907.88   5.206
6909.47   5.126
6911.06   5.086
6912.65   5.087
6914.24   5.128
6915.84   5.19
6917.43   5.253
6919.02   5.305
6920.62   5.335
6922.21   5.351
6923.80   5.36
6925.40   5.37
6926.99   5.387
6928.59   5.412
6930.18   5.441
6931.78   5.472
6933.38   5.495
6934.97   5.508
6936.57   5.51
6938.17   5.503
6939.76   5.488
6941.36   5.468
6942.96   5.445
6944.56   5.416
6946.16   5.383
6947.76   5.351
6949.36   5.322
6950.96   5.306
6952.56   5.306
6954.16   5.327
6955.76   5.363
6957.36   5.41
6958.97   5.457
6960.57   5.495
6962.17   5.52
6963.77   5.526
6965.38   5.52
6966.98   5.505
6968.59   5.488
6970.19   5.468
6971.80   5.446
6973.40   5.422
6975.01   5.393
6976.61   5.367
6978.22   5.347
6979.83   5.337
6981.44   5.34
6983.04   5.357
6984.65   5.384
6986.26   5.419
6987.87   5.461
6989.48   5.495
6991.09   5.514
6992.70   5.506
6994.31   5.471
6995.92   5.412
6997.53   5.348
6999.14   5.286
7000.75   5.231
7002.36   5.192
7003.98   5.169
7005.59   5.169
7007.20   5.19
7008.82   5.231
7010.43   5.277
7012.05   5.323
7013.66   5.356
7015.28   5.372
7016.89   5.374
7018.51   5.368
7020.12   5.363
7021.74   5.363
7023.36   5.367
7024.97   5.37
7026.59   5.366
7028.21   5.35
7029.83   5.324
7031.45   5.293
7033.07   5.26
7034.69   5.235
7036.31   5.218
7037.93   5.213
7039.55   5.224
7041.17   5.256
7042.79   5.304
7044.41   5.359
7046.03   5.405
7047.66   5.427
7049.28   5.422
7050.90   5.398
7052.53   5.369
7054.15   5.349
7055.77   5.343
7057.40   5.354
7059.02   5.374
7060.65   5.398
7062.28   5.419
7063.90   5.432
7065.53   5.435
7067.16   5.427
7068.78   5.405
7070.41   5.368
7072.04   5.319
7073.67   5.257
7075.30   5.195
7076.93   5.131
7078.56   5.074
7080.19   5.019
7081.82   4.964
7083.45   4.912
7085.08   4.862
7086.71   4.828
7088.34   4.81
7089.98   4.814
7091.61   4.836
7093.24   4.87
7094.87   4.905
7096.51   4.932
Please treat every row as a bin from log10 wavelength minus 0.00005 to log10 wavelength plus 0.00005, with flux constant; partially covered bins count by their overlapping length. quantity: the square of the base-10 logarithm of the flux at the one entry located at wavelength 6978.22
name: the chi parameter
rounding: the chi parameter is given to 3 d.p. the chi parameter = 0.530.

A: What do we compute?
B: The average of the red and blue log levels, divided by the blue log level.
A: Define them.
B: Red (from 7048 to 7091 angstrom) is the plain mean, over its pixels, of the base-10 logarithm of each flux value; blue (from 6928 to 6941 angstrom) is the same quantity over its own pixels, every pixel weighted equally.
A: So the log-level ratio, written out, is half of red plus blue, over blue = 0.985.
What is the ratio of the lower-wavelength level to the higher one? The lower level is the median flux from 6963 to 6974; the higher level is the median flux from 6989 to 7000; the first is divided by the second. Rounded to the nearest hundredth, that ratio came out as 1.00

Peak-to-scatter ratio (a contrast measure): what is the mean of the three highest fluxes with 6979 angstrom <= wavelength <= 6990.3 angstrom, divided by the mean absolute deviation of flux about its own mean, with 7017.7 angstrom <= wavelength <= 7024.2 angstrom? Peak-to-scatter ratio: 2426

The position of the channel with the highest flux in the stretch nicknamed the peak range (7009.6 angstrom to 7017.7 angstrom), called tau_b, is 7016.89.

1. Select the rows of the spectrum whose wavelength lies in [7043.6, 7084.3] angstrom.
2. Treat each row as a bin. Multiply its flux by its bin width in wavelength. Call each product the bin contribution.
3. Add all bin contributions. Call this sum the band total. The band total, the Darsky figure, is 216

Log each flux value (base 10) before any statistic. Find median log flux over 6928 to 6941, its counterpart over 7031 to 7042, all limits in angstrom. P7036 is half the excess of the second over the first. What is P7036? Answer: -0.010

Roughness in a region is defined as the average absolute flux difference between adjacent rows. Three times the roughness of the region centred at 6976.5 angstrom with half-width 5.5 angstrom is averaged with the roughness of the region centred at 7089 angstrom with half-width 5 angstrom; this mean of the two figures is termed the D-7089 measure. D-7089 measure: 0.039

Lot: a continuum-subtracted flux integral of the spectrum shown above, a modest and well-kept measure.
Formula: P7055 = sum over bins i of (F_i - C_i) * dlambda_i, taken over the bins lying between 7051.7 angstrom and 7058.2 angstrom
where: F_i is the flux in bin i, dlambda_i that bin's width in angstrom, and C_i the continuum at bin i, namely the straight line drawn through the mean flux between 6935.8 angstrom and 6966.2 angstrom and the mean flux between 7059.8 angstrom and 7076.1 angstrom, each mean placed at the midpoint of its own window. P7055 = -0.1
